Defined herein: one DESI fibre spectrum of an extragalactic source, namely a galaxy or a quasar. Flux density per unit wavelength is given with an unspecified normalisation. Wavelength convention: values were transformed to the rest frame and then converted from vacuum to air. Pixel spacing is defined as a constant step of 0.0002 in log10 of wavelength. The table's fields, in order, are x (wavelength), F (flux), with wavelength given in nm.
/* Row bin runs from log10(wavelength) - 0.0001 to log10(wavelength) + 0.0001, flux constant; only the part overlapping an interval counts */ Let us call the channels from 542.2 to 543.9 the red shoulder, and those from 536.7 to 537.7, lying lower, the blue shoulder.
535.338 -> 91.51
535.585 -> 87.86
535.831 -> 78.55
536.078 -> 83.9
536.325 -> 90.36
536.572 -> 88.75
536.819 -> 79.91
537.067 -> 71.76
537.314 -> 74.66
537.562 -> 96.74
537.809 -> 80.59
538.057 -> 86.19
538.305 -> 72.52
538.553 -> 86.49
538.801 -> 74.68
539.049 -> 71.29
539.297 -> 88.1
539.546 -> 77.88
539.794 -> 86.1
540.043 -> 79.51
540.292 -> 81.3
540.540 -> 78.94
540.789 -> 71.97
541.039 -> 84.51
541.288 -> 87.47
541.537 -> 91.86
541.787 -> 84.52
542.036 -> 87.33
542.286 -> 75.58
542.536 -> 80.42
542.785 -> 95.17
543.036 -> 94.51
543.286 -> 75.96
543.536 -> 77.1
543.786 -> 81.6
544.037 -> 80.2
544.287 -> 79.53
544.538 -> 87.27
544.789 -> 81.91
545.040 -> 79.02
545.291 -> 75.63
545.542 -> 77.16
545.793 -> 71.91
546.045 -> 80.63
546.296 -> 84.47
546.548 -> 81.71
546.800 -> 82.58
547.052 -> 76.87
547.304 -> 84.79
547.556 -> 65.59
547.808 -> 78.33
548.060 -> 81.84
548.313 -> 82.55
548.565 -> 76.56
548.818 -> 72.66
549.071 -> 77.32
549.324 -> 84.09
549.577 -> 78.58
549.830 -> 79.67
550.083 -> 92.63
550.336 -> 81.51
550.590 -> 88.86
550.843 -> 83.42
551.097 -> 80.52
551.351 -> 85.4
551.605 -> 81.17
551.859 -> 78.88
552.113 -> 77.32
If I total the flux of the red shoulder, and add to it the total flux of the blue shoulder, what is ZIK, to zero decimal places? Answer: 903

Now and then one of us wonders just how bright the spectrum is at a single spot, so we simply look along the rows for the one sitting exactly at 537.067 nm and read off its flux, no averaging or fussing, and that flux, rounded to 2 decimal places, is 71.76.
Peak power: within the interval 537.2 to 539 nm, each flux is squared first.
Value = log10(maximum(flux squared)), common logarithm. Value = 3.97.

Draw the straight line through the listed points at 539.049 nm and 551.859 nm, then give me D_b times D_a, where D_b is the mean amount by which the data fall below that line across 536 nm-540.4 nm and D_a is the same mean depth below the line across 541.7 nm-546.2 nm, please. 79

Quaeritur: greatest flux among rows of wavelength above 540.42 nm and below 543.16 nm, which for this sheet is 95.17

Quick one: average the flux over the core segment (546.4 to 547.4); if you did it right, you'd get 81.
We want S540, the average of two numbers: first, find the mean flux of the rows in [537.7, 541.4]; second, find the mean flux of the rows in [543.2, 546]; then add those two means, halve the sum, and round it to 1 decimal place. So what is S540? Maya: 79.7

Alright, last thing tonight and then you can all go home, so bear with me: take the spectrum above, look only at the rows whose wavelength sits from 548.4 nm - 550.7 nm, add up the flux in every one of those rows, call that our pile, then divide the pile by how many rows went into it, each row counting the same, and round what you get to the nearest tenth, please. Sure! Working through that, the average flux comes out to 81.3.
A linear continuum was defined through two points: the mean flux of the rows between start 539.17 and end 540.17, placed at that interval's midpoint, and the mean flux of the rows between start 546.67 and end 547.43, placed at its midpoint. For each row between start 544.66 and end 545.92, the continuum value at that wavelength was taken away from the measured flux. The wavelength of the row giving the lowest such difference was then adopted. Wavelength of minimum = 545.793 nm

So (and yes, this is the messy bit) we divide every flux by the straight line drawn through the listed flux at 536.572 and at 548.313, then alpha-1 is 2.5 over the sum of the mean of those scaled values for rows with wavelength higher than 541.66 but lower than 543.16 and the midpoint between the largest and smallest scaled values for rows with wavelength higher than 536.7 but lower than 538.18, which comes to 1.28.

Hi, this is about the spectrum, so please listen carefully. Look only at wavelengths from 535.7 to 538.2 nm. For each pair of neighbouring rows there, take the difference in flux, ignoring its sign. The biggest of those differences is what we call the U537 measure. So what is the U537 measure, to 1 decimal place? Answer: 22.1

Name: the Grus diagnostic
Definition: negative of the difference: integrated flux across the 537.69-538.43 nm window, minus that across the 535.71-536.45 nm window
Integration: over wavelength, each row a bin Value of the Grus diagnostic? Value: 3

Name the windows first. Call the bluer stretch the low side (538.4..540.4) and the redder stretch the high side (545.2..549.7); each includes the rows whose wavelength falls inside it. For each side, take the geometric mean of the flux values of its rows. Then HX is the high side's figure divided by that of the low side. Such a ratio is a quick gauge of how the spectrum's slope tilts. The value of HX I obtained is 0.974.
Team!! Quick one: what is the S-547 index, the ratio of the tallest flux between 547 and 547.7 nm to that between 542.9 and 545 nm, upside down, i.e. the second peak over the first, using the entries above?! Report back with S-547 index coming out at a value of 1.11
